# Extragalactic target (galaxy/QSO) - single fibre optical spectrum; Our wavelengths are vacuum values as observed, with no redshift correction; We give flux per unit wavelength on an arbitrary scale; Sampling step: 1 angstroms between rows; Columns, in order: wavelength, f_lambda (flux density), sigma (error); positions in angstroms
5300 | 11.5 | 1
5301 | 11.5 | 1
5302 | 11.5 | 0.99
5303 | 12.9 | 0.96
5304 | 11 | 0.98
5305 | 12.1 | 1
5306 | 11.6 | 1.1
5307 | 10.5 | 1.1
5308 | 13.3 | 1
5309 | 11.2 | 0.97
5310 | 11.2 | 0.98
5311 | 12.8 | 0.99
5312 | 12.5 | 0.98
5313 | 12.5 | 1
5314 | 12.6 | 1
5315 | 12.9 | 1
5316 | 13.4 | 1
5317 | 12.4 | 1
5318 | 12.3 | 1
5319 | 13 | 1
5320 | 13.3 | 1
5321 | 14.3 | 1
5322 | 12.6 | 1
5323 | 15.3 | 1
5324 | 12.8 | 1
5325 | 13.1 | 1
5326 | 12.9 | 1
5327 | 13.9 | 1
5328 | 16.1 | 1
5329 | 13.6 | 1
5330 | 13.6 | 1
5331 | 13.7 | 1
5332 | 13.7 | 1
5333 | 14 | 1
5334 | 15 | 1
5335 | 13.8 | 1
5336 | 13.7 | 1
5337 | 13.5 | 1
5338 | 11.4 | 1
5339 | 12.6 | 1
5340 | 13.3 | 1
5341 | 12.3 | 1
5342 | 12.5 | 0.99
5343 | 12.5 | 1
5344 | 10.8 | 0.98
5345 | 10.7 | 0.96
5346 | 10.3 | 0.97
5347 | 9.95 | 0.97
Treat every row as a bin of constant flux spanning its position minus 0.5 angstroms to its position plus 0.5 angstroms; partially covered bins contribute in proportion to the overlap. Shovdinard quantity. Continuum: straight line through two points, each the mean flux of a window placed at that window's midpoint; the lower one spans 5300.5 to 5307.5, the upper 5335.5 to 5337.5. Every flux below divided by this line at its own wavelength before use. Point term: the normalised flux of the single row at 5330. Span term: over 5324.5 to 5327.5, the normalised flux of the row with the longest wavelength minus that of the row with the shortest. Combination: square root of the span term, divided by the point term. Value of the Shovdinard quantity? 0.22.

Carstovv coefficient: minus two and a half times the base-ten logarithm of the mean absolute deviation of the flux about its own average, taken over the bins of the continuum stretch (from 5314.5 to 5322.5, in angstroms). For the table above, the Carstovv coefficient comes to 0.79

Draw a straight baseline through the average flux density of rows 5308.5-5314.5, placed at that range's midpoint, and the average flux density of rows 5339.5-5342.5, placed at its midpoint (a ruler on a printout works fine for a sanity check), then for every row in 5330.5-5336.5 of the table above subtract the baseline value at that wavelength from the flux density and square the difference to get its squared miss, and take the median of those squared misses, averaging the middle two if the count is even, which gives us 1.45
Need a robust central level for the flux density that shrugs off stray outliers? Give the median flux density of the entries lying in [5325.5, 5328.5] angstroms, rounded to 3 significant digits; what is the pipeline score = 13.9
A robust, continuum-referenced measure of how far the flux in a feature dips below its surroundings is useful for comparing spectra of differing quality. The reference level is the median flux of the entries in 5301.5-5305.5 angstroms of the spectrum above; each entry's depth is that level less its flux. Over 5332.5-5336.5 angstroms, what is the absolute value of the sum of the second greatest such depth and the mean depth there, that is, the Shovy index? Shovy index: 4.3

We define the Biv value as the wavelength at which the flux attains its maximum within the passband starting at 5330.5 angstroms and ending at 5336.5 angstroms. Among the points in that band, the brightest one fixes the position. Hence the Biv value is 5334 angstroms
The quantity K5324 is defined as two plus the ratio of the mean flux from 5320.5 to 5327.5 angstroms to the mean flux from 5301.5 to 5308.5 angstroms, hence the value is 3.14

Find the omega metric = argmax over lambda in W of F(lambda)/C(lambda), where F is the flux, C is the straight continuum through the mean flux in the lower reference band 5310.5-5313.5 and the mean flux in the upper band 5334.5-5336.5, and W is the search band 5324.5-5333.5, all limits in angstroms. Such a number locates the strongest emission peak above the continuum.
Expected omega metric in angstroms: 5328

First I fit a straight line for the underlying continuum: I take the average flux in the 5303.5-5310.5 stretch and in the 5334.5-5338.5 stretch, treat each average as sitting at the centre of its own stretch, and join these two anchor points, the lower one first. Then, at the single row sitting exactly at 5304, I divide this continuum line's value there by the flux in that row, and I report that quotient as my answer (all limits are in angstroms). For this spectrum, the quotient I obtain 1.04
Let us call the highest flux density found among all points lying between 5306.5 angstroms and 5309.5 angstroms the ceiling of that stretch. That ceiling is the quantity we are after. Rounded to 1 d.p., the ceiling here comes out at 13.3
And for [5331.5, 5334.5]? 15.0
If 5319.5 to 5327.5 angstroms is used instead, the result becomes 15.3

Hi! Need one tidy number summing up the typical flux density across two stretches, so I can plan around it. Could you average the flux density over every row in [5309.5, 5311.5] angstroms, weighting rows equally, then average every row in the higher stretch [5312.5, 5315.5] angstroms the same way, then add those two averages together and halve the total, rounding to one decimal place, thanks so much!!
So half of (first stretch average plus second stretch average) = 12.3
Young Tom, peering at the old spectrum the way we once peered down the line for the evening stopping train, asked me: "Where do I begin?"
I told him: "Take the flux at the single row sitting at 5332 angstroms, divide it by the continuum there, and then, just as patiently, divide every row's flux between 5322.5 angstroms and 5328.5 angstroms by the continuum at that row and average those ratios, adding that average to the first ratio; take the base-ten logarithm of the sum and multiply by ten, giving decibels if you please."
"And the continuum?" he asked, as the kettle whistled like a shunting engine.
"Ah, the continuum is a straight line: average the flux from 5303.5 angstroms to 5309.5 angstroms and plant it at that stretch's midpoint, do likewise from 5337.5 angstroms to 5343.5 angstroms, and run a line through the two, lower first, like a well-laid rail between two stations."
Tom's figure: 3.58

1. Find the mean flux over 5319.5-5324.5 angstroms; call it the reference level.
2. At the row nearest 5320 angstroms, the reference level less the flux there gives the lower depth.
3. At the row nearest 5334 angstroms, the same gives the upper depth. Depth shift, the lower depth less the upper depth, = 1.7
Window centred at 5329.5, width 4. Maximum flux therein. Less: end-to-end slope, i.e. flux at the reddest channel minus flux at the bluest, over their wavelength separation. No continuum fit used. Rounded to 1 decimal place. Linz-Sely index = 16.9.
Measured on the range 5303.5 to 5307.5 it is 12.3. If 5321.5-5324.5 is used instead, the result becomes 15.2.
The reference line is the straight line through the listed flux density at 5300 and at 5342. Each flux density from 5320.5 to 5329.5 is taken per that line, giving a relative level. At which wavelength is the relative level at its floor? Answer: 5322 angstroms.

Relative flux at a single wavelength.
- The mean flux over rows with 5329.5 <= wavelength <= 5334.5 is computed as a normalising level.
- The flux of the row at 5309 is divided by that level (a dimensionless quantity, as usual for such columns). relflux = 0.80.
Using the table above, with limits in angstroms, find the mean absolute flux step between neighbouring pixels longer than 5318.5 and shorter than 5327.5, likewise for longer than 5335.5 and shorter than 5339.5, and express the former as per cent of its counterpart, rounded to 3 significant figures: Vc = 104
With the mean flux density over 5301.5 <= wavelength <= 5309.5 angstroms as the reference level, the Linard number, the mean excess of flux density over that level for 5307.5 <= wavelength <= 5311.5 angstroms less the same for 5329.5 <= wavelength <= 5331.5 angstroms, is -1.5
